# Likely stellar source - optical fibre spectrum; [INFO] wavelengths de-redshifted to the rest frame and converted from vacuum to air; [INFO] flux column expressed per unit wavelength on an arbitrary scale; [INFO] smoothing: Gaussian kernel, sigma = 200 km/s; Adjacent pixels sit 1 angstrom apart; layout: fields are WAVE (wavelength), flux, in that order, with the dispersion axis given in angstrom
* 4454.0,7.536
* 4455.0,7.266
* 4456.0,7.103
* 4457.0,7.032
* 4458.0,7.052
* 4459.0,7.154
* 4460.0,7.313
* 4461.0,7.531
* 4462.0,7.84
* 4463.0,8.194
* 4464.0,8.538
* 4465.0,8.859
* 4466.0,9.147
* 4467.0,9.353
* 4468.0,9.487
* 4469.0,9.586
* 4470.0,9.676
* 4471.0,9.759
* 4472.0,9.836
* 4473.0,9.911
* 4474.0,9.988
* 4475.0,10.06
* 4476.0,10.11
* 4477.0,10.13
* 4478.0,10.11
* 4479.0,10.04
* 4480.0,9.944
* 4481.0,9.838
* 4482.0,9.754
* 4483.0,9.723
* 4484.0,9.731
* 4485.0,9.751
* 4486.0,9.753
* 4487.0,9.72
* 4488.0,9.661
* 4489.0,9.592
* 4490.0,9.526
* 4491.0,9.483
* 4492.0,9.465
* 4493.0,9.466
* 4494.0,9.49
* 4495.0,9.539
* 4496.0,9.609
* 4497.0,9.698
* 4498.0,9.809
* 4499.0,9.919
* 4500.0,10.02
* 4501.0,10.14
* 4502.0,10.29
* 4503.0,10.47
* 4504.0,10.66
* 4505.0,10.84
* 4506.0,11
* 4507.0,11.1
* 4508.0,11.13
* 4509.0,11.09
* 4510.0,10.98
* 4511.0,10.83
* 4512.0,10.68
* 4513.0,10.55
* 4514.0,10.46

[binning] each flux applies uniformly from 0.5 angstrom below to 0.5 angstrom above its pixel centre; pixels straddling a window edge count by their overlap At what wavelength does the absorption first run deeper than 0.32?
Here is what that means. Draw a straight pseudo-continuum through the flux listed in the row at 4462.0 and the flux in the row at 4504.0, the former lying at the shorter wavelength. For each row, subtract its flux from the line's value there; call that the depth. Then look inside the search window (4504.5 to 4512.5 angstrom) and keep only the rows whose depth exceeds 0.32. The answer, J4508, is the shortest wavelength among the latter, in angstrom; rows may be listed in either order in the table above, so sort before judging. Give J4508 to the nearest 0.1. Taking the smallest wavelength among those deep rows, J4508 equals 4512.0 angstrom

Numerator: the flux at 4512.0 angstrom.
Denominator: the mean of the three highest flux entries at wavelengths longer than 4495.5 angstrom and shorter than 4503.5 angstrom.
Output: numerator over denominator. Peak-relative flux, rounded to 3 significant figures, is 1.04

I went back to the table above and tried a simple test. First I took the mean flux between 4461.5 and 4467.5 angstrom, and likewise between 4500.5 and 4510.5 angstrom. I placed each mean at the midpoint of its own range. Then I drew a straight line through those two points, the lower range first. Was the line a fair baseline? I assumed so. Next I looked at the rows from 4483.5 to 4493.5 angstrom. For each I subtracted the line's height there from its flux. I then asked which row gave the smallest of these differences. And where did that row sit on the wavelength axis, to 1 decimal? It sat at 4493.0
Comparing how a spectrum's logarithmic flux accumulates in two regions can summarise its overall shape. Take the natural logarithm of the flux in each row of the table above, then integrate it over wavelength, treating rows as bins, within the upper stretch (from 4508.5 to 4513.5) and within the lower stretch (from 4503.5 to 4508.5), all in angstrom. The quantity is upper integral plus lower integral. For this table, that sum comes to 23.9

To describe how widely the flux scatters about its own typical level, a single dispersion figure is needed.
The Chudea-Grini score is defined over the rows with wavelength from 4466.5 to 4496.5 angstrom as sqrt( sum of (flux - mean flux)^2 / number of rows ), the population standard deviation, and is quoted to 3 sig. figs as 0.218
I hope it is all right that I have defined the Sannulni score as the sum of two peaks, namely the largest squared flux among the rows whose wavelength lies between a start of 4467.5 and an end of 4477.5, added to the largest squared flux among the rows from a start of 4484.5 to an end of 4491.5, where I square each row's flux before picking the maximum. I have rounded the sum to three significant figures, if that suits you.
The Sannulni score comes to 198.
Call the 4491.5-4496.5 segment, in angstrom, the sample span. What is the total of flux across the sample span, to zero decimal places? 48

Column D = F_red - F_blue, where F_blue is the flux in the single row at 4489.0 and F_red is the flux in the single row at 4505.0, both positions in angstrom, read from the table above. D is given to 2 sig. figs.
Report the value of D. 1.2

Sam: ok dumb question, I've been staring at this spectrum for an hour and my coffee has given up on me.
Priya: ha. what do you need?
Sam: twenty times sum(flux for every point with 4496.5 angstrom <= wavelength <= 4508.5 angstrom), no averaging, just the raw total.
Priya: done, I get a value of 2502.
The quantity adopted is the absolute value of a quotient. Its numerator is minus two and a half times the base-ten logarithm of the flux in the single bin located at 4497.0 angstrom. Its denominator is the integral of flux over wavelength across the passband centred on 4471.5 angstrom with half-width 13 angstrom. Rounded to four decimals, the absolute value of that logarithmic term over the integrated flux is 0.0102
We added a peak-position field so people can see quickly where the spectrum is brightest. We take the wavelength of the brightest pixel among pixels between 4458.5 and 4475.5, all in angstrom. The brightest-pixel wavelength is 4475.0 angstrom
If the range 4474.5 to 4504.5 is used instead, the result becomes 4504.0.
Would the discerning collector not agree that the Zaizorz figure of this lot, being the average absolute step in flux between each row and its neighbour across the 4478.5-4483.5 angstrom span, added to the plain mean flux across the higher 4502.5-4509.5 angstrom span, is 11.0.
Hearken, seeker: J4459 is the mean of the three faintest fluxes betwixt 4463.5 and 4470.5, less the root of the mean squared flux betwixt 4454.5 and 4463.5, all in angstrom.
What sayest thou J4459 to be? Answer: 1.5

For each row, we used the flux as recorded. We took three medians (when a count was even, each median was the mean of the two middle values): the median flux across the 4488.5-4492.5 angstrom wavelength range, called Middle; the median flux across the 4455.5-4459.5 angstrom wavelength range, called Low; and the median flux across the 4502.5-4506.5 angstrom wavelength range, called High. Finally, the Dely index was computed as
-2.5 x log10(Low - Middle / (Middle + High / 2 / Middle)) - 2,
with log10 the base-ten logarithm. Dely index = -3.97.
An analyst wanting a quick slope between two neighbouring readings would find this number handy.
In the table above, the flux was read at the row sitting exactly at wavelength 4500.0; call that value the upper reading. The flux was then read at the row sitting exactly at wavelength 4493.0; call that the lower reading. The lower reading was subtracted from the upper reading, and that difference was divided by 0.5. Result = 1.1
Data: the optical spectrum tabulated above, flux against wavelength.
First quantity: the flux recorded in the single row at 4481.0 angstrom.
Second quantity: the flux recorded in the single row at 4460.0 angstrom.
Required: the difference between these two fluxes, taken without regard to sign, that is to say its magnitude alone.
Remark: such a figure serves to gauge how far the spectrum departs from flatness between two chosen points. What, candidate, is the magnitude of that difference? 2.5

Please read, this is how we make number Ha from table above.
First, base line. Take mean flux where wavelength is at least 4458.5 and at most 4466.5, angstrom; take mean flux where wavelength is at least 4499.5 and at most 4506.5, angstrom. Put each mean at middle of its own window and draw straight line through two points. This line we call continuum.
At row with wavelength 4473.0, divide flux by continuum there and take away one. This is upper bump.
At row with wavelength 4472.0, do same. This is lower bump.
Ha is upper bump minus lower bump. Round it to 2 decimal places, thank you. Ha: 0.00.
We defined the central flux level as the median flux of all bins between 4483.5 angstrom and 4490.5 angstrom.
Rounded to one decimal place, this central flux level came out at 9.7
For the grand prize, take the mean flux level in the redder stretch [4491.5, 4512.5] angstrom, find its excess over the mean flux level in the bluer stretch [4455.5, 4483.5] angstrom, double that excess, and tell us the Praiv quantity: 2.5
